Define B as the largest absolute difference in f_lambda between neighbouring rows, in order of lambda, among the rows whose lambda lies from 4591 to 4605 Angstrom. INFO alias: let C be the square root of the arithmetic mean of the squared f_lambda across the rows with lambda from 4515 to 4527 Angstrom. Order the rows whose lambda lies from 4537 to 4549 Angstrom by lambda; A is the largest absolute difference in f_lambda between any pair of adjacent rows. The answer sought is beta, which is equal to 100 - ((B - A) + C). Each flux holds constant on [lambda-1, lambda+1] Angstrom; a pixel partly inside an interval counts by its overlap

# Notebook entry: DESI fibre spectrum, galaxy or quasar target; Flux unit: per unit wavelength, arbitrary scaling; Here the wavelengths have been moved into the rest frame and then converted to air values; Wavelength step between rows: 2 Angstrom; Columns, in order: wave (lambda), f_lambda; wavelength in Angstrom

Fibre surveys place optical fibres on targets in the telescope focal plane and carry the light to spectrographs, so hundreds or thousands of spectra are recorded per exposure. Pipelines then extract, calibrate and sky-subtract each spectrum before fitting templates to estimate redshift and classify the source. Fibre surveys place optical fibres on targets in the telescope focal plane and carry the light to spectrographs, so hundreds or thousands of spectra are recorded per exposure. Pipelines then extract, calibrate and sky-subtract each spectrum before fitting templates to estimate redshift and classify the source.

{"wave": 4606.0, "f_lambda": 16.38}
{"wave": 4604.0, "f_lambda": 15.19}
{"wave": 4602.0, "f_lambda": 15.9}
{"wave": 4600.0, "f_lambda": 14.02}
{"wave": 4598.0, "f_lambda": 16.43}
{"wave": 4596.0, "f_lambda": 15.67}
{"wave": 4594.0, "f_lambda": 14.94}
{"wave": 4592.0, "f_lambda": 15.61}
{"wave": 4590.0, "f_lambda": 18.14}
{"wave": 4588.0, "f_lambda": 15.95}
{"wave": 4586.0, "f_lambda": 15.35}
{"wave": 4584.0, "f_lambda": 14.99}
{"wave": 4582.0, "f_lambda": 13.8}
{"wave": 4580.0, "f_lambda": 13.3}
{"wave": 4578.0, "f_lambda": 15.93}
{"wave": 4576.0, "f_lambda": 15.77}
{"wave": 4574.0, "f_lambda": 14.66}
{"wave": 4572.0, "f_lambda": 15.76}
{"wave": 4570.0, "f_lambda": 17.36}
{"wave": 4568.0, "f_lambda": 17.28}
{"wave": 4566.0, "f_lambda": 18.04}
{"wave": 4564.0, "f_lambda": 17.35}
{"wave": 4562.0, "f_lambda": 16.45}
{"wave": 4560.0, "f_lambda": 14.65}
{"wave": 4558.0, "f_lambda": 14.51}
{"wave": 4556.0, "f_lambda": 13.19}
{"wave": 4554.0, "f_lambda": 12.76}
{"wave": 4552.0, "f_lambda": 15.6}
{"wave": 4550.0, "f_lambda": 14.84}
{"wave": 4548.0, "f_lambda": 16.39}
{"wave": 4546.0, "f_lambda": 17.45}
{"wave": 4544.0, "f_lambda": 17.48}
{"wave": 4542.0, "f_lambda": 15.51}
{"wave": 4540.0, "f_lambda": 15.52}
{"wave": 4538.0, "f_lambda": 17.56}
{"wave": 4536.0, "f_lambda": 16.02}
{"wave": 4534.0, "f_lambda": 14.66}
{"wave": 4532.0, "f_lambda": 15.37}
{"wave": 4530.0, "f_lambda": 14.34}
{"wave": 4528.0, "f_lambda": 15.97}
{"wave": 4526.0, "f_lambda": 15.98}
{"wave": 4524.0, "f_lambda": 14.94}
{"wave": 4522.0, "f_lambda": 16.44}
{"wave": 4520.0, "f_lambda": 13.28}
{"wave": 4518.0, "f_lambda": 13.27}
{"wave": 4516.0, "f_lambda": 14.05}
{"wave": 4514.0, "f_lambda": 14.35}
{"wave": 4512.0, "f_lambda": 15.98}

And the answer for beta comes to 84.9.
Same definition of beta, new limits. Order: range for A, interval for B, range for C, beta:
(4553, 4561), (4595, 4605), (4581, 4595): 83.3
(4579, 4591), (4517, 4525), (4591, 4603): 83.6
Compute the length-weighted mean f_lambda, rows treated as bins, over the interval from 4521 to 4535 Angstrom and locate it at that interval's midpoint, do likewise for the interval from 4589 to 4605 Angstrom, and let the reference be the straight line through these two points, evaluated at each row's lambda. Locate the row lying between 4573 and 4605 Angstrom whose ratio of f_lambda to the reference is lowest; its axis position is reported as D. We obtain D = 4580.0 Angstrom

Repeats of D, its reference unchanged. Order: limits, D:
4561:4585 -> 4580.0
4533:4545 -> 4534.0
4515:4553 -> 4518.0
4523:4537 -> 4530.0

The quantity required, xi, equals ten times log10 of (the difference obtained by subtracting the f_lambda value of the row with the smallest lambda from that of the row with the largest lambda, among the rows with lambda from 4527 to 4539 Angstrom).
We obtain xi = 2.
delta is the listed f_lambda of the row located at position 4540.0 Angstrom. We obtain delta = 15.52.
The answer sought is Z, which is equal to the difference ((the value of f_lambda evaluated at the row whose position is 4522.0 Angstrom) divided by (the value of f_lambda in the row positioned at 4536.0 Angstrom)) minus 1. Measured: 0.03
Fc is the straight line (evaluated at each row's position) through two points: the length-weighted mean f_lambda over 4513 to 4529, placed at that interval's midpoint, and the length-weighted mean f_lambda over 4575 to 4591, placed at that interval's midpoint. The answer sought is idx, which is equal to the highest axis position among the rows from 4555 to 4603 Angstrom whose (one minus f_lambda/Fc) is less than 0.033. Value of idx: 4602.0 Angstrom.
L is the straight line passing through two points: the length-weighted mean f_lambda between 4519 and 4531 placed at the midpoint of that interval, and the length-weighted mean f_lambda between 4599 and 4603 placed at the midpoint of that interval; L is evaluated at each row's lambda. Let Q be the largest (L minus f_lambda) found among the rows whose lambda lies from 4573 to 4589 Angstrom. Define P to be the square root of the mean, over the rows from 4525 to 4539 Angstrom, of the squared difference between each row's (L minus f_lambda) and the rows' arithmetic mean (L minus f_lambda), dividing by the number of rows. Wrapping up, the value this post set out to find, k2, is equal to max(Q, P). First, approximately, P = 0.99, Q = 1.7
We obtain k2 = 1.7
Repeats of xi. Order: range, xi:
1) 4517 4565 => 6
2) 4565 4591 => -10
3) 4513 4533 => 0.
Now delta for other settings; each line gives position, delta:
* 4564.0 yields 17.35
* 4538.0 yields 17.56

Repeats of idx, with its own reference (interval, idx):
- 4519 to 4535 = 4534.0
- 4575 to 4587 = 4586.0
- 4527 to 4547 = 4546.0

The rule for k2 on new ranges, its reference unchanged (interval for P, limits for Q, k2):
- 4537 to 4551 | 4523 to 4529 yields 1.0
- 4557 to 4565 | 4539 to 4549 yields 1.2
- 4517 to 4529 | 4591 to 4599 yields 1.3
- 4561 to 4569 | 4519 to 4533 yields 1.9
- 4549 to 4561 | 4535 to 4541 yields 1.0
